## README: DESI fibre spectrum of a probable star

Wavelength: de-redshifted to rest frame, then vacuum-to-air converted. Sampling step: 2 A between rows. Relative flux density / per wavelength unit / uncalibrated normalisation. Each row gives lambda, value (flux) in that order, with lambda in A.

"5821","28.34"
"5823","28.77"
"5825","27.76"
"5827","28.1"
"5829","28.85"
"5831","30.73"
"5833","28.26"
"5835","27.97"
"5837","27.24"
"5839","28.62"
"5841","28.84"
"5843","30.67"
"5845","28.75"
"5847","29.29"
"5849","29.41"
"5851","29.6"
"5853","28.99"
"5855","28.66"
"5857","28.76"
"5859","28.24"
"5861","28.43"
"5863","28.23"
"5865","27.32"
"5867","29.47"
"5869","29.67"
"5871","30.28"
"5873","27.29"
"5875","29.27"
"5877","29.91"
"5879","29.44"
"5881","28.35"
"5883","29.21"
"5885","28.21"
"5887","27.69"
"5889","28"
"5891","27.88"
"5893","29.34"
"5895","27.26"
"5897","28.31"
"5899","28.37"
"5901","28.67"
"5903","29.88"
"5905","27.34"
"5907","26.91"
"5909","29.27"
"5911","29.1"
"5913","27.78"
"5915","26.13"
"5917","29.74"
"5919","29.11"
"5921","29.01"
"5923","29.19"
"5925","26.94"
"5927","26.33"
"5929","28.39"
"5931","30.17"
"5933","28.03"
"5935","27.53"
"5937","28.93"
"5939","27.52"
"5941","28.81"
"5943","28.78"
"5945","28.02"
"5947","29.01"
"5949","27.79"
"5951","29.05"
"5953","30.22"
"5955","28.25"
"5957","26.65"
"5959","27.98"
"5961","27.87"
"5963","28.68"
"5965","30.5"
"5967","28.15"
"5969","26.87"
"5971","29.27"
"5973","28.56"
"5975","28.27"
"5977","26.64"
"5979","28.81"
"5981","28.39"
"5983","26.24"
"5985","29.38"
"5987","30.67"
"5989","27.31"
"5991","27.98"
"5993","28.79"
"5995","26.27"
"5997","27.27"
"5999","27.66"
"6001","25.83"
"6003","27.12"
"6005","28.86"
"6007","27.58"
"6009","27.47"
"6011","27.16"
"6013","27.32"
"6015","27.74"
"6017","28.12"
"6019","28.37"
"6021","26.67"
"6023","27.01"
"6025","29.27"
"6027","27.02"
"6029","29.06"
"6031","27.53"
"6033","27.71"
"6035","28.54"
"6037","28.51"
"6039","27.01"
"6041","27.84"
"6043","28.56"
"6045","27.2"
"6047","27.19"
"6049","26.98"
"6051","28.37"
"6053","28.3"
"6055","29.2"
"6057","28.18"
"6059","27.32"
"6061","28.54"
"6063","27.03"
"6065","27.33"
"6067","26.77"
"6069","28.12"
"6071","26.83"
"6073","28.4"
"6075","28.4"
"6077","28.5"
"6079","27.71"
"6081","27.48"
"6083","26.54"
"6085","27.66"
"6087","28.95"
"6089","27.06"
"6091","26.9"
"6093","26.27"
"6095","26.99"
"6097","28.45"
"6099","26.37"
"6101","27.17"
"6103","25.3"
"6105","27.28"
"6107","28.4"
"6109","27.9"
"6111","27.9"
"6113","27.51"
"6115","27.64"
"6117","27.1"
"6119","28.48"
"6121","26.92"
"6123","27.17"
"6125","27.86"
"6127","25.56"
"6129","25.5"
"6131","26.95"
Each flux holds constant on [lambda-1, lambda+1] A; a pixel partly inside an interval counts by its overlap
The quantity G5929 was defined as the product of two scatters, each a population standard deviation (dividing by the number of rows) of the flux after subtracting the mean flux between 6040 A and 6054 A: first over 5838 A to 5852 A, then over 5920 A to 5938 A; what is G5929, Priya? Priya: 0.74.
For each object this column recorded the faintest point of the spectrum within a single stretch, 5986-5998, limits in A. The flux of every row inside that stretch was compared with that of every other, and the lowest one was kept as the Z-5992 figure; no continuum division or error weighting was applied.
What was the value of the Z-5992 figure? 26.27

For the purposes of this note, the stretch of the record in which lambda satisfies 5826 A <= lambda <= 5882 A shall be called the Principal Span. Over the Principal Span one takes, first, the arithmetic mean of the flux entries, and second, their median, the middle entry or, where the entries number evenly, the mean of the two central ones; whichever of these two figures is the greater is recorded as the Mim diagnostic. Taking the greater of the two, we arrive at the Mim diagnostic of 28.9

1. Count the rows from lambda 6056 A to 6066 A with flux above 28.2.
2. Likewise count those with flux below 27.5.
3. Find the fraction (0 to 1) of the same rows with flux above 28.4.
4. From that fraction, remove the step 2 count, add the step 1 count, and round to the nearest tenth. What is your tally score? -1.8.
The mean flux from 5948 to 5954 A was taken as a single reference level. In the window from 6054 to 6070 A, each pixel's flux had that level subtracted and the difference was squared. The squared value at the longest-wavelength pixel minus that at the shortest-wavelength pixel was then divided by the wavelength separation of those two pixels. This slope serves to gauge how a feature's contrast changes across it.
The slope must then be 0.1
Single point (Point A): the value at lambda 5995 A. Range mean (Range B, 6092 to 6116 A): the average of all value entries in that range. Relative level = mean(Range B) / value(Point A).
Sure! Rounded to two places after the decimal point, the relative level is 1.04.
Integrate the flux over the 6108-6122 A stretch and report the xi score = 387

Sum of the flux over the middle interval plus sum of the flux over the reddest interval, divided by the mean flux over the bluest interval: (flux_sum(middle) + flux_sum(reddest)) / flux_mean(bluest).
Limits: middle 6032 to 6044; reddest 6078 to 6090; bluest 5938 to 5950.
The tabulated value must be 11.8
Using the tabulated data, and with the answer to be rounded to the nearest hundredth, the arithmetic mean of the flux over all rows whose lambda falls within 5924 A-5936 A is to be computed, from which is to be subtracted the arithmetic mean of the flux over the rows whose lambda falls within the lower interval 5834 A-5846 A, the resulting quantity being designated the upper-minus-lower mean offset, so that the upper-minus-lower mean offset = -0.78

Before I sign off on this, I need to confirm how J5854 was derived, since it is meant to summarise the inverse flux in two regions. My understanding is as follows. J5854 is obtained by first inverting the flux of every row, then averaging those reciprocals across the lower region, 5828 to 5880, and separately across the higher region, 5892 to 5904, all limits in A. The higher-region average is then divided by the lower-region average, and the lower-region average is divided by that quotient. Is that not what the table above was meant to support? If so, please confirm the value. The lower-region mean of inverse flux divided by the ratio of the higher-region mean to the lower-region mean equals 0.0343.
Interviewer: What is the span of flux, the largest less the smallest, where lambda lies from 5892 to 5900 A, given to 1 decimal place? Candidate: 2.1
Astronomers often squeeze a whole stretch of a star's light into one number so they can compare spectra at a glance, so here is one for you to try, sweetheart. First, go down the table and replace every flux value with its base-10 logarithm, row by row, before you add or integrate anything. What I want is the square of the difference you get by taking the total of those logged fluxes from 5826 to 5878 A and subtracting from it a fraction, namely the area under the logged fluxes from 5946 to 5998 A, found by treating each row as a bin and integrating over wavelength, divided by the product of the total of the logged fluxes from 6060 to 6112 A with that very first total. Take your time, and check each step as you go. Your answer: 1438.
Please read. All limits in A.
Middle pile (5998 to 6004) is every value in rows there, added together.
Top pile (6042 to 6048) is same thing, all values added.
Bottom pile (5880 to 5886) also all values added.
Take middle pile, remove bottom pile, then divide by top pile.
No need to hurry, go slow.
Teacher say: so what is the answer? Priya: -0.06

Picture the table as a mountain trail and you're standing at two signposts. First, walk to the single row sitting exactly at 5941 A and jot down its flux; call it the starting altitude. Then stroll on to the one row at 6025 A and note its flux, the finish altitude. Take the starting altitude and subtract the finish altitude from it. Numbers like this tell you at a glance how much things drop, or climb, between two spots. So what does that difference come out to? 0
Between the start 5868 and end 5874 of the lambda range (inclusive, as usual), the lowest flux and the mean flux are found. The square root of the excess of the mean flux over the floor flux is 1.34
